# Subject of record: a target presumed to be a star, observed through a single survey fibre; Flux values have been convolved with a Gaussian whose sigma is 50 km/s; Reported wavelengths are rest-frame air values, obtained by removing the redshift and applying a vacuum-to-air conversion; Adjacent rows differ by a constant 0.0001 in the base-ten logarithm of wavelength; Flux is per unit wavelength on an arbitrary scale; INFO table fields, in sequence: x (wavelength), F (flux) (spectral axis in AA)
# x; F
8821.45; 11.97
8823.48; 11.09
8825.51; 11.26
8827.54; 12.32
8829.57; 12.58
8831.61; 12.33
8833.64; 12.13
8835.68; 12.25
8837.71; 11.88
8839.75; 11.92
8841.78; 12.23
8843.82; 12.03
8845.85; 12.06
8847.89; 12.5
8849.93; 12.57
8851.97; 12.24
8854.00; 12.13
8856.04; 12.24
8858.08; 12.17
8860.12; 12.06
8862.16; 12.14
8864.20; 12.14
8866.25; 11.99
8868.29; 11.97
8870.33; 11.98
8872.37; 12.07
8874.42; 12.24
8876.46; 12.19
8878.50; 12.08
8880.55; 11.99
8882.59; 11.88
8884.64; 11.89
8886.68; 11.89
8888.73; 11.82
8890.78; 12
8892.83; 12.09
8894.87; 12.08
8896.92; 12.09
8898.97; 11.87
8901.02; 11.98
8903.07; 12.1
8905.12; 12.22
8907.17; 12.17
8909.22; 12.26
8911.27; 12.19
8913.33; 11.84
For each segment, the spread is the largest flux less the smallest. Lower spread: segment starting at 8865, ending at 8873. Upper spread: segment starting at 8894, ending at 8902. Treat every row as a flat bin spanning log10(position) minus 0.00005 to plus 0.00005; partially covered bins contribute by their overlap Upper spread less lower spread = 0.1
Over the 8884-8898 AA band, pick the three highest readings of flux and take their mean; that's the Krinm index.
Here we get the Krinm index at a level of 12.1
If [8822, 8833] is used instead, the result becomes 12.4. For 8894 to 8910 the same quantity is 12.2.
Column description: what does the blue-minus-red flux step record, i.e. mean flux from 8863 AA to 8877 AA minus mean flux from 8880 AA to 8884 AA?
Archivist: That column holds 0.15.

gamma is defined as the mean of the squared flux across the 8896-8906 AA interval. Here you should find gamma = 145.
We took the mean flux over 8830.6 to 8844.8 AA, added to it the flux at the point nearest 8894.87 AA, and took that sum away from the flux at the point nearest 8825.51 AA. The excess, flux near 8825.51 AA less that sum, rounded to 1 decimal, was -12.9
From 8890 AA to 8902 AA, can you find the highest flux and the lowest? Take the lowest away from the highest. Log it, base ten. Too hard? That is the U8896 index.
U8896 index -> -0.7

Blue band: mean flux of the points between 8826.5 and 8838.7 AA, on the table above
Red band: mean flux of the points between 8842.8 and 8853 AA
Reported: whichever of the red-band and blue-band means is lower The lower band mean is 12.2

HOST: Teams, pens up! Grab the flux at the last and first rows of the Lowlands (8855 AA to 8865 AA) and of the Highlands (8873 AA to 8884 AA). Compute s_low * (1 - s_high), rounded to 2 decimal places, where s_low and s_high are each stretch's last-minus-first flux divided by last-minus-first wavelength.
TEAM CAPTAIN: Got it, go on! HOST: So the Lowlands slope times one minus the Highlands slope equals -0.01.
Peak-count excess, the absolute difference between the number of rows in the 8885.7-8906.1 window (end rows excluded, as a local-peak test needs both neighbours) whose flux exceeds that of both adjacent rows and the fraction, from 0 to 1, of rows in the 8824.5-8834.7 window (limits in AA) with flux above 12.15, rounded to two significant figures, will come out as 1.4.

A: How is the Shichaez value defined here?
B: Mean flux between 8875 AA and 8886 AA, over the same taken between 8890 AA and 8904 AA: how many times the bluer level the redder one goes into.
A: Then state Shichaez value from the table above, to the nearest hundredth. 1.00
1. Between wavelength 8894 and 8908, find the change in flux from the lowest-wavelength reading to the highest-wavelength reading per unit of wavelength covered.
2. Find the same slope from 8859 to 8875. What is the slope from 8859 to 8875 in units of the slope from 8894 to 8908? 1.7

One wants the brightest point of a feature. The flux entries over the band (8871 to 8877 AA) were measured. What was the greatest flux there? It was 12.24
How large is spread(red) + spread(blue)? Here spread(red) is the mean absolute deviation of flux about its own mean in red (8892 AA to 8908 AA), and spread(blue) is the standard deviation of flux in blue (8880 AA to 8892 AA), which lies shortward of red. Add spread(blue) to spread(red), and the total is 0.14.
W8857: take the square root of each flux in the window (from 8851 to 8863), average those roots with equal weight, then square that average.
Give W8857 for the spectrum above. 12.2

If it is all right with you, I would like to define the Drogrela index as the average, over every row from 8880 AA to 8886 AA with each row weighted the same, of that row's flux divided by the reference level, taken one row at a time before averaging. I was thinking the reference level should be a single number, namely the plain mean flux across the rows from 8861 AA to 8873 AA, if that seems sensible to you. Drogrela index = 0.99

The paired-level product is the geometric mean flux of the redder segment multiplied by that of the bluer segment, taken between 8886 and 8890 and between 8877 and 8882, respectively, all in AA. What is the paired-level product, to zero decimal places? 143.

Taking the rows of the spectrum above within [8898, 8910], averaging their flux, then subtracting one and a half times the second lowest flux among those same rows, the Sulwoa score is -5.87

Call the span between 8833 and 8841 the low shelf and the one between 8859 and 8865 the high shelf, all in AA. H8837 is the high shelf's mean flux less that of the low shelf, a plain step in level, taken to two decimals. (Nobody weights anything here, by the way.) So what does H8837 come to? 0.07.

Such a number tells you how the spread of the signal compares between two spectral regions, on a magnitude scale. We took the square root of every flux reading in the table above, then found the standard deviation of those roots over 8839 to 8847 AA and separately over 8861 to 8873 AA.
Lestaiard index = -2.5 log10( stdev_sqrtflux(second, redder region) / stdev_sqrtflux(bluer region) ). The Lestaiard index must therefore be 0.5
